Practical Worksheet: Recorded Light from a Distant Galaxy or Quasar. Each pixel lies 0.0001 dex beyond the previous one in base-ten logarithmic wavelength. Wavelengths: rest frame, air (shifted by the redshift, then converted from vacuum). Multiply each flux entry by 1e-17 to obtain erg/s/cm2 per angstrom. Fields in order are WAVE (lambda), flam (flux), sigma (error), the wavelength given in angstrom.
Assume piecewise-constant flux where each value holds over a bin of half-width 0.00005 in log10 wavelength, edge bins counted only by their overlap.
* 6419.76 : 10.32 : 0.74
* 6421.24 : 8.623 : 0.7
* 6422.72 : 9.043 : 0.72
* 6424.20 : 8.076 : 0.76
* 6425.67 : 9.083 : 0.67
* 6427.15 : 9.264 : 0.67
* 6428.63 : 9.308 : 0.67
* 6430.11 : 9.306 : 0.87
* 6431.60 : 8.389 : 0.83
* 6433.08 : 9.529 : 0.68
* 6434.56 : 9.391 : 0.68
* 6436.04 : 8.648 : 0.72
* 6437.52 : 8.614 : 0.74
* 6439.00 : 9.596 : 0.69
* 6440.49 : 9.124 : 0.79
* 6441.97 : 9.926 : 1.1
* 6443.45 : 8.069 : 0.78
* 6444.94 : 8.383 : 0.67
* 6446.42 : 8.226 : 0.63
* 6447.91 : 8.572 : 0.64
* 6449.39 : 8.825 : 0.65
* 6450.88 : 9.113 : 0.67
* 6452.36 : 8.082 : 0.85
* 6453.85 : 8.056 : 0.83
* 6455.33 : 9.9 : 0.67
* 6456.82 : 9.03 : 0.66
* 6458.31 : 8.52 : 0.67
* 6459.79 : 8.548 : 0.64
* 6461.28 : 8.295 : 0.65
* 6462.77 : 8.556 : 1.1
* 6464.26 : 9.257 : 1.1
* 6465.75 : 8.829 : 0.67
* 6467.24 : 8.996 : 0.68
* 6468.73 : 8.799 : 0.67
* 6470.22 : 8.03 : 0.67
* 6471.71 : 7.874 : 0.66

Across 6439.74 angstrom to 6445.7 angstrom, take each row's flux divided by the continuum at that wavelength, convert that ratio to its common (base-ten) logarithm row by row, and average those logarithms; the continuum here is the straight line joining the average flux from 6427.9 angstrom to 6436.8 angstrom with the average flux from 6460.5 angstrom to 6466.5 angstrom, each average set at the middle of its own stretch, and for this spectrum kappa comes -0.006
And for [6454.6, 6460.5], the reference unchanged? 0.009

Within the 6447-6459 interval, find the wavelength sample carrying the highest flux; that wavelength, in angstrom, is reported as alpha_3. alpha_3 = 6455.33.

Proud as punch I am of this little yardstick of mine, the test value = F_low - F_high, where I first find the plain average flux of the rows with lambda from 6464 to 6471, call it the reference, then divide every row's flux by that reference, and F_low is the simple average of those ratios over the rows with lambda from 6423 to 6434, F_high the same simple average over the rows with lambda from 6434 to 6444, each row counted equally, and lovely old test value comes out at -0.01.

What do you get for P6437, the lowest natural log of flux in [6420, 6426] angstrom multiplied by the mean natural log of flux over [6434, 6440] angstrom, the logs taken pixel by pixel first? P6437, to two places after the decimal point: 4.60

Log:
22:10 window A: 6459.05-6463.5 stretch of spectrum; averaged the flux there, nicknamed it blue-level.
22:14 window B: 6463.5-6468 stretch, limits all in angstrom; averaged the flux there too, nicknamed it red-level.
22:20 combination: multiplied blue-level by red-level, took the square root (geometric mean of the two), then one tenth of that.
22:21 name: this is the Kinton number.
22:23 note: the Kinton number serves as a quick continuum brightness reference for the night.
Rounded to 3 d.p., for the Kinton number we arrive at 0.874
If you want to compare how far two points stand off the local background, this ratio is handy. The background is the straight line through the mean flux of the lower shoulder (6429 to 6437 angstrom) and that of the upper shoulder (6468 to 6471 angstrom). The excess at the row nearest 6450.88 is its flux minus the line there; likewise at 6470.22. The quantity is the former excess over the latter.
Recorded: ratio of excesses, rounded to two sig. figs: -1.0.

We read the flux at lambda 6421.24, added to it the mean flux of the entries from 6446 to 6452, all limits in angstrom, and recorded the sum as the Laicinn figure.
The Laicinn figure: 17.3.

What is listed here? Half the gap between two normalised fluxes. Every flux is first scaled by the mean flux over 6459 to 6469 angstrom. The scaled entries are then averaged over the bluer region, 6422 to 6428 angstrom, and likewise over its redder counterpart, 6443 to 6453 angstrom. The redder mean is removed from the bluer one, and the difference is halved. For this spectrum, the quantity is 0.023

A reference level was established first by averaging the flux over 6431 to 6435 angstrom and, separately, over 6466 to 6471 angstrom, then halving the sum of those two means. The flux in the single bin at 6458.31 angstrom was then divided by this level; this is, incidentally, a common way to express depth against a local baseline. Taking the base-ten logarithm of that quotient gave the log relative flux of -0.017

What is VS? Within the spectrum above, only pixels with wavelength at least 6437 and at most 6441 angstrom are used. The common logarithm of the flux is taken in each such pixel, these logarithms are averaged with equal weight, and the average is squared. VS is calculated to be 0.920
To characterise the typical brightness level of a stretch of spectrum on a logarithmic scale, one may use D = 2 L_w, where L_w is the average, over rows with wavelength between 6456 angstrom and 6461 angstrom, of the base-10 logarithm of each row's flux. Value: 1.88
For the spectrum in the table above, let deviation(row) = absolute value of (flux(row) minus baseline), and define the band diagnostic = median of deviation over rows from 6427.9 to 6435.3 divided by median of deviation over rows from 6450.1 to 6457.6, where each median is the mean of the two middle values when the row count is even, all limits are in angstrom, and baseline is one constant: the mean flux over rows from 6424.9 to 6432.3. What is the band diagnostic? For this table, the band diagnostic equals 0.39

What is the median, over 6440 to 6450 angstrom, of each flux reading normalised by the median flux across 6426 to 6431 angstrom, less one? -0.079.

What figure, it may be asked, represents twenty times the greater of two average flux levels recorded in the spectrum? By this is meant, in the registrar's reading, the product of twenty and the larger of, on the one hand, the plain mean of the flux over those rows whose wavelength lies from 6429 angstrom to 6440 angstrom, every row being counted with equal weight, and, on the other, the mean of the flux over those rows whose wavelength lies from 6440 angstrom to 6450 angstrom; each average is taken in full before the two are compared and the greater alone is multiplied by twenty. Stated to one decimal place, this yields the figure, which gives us 181.4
